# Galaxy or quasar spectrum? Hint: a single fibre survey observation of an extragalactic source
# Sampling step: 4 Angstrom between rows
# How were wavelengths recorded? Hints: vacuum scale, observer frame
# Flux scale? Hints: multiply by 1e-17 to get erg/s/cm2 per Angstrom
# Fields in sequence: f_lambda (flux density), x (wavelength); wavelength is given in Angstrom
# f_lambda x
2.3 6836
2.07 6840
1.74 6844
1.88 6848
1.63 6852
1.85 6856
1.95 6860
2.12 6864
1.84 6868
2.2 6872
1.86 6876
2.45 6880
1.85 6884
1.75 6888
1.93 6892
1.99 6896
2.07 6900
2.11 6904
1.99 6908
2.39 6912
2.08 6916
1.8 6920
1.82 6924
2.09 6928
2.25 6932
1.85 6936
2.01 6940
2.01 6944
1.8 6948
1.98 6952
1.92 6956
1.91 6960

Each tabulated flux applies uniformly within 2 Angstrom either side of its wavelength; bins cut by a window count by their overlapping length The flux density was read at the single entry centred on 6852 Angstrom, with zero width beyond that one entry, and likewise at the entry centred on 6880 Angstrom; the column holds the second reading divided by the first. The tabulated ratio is 1.50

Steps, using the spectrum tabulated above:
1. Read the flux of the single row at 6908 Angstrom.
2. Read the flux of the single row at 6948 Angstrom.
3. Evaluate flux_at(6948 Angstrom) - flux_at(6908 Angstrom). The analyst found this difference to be -0.2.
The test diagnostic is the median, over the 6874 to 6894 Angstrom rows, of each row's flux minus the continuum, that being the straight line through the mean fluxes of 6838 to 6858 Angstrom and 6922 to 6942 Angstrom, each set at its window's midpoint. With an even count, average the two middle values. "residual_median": -0.031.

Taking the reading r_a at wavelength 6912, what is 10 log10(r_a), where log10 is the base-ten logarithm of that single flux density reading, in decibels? 3.78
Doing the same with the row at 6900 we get 3.16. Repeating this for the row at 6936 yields 2.67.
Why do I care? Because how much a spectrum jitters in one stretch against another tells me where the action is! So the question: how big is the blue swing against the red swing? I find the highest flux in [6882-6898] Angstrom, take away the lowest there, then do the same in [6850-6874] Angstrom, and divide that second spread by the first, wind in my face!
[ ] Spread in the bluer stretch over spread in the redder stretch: 2.4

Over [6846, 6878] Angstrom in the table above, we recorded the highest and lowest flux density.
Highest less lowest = 0.57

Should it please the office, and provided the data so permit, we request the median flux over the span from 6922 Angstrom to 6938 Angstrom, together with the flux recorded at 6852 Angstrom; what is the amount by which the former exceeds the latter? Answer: 0.34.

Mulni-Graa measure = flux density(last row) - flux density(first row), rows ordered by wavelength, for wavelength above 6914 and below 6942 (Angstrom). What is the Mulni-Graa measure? -0.1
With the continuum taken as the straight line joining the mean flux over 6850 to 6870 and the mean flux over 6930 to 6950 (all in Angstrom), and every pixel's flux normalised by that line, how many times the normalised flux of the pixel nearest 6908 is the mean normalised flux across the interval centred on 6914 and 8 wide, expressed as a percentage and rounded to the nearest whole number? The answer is 112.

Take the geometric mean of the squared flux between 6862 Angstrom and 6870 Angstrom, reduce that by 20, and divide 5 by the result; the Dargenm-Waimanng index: -0.311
